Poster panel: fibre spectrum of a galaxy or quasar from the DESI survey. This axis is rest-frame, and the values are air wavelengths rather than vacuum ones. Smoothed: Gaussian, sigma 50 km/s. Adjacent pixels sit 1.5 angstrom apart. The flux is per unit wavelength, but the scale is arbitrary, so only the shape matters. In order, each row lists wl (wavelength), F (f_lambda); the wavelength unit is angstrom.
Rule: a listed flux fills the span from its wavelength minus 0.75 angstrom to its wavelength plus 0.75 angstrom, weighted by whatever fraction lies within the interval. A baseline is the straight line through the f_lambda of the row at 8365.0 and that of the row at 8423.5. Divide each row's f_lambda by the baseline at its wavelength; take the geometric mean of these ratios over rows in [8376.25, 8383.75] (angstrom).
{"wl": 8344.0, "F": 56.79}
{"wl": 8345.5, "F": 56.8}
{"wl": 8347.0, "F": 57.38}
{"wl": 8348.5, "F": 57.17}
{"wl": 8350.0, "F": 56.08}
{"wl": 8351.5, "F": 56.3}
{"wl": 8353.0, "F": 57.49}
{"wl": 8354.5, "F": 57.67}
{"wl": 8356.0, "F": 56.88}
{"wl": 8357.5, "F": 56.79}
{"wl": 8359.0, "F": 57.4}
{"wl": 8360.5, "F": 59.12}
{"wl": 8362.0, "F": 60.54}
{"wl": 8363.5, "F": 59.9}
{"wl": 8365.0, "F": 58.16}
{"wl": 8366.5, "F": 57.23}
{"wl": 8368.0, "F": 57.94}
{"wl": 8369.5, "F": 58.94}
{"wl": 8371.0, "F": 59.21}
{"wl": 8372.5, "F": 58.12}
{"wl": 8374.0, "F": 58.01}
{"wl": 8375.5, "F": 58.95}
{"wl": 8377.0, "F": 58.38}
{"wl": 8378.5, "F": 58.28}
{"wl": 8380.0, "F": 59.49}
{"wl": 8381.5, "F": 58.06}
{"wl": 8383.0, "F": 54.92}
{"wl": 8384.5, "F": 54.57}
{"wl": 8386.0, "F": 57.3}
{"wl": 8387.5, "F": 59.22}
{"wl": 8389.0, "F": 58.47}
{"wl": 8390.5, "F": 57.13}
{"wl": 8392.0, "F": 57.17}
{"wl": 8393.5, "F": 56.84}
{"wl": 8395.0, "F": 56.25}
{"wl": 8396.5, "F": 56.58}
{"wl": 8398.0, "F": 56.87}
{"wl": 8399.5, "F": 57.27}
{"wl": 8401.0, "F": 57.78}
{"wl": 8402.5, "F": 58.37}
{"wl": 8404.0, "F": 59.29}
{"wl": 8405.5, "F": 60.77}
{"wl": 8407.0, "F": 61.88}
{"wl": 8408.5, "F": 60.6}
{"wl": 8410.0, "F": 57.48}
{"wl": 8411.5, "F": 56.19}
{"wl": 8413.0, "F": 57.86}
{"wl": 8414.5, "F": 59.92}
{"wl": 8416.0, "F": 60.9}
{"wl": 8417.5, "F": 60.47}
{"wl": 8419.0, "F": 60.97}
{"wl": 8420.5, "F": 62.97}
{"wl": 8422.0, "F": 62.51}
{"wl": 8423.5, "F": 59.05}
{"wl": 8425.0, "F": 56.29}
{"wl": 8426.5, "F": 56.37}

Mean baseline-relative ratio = 0.99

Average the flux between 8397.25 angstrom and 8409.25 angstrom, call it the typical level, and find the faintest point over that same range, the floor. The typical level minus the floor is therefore 2.2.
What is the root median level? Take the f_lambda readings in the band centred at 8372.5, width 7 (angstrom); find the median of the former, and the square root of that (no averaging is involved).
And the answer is 7.68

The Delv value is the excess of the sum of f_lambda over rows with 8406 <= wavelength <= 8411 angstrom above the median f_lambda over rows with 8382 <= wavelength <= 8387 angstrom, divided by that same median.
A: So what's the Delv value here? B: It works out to 2.28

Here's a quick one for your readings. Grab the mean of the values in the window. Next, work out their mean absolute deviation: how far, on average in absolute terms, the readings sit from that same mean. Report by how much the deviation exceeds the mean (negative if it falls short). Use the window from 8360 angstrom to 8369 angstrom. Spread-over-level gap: -57.8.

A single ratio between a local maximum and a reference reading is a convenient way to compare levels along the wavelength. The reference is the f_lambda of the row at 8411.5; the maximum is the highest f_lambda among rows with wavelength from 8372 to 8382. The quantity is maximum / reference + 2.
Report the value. 3.06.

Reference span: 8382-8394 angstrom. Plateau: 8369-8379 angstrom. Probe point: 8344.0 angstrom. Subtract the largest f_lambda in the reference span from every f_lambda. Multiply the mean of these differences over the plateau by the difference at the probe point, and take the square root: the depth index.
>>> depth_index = 1.3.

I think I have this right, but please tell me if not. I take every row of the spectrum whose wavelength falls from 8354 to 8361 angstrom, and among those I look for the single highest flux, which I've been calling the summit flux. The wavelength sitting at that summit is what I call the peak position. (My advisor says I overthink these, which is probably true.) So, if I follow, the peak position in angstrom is 8360.5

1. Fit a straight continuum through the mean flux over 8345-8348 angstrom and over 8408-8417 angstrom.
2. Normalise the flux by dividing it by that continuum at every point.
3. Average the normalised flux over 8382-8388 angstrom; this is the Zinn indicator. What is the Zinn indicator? 0.97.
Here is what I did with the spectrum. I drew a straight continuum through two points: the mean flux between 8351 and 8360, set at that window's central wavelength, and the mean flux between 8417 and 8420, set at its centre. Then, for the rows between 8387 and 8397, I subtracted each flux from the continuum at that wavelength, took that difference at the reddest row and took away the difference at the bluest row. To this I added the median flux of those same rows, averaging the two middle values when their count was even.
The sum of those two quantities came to 60.3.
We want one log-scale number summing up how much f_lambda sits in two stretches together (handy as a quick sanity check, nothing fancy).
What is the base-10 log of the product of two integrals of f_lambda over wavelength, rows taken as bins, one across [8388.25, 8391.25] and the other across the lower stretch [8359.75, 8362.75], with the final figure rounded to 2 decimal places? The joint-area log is 4.49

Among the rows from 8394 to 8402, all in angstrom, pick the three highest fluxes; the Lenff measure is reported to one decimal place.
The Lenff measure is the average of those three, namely 57.3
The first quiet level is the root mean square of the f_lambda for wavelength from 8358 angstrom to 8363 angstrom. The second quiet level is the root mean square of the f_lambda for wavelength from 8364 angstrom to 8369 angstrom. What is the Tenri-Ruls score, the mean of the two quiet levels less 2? 56.4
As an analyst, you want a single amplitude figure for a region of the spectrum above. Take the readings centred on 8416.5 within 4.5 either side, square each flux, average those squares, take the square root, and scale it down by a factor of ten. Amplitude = 6.05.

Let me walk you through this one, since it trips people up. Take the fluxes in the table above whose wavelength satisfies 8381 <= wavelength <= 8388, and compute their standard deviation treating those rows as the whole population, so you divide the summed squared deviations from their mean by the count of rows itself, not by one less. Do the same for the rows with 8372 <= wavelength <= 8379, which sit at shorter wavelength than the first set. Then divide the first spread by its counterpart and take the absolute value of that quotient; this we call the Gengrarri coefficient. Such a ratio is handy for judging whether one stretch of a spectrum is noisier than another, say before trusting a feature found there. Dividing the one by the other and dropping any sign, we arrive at 5.51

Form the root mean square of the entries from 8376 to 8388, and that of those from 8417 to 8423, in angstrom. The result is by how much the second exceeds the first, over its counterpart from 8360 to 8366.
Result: 0.07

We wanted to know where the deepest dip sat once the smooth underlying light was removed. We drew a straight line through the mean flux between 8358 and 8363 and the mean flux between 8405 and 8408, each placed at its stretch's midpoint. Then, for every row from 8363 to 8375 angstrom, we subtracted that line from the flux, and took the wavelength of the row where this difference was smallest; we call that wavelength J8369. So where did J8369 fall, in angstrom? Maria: 8366.5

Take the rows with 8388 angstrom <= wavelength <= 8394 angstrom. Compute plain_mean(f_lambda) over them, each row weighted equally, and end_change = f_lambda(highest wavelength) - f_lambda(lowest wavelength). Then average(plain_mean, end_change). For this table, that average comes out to 27.9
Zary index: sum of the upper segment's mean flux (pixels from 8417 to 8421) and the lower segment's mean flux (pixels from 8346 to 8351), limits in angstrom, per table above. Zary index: 118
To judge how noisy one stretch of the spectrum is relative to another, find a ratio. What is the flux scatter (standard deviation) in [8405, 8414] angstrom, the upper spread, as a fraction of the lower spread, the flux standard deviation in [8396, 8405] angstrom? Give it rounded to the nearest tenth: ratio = 2.2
